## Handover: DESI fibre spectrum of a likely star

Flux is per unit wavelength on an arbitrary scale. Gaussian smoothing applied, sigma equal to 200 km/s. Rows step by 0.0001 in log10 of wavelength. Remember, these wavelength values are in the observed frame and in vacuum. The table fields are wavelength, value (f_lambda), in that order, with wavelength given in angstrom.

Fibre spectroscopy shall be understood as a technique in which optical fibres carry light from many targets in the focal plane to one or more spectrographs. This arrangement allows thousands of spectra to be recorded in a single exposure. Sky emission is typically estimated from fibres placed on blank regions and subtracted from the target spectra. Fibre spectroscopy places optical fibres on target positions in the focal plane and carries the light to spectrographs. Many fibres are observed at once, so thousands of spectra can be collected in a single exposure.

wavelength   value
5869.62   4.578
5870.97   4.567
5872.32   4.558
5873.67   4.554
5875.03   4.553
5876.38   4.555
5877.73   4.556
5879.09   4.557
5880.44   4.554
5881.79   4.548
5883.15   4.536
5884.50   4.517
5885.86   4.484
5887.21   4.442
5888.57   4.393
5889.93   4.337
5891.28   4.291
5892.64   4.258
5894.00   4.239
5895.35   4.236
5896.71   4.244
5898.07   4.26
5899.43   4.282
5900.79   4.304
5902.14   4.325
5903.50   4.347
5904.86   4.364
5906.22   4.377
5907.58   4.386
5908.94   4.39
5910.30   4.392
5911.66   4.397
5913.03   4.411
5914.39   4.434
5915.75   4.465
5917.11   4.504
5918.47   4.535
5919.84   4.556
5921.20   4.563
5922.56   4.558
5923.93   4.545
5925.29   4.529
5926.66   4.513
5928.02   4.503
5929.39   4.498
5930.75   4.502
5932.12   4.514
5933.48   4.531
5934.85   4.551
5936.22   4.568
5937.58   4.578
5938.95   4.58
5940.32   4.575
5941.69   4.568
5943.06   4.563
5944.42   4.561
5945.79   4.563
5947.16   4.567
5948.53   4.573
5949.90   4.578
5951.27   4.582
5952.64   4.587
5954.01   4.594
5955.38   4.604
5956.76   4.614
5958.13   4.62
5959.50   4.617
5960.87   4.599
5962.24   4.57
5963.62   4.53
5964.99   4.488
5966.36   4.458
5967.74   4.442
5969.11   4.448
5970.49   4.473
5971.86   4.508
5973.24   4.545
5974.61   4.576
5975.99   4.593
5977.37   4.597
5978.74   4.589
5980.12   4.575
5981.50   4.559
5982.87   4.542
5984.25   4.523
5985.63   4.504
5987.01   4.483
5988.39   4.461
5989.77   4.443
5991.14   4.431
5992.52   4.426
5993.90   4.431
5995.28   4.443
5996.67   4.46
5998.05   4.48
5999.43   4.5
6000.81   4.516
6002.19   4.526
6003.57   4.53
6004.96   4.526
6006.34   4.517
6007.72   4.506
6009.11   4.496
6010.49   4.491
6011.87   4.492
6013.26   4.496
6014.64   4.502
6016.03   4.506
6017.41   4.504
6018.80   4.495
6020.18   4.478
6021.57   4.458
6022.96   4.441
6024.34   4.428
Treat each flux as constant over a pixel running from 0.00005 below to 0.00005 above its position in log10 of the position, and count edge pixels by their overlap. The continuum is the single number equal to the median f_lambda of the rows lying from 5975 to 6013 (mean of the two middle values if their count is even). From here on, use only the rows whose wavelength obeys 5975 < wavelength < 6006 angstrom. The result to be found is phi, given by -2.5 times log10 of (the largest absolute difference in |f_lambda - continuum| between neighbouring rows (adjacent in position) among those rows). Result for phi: 4.1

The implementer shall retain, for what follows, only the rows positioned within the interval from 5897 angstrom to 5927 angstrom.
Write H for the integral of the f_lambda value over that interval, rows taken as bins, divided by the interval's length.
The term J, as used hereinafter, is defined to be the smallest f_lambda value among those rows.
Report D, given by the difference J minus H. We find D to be -0.17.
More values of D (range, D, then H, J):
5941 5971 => -0.11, 4.55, 4.442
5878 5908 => -0.14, 4.38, 4.236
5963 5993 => -0.08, 4.51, 4.426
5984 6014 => -0.06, 4.49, 4.426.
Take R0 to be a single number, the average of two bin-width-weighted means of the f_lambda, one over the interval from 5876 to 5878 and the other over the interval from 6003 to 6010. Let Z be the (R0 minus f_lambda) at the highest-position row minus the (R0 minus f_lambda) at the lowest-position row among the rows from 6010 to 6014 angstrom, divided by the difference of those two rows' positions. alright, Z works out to -0.002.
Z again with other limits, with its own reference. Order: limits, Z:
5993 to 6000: -0.012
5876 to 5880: -0.001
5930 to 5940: -0.010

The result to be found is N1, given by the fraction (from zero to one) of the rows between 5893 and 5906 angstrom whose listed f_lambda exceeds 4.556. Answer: 0.0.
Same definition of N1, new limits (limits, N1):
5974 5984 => 0.9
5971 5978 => 0.6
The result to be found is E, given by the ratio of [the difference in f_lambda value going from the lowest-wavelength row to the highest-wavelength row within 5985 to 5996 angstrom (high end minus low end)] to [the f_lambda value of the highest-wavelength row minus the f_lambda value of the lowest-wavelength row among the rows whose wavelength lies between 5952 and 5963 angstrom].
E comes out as 3.6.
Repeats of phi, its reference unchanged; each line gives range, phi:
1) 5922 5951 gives 4.2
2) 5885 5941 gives 3.1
